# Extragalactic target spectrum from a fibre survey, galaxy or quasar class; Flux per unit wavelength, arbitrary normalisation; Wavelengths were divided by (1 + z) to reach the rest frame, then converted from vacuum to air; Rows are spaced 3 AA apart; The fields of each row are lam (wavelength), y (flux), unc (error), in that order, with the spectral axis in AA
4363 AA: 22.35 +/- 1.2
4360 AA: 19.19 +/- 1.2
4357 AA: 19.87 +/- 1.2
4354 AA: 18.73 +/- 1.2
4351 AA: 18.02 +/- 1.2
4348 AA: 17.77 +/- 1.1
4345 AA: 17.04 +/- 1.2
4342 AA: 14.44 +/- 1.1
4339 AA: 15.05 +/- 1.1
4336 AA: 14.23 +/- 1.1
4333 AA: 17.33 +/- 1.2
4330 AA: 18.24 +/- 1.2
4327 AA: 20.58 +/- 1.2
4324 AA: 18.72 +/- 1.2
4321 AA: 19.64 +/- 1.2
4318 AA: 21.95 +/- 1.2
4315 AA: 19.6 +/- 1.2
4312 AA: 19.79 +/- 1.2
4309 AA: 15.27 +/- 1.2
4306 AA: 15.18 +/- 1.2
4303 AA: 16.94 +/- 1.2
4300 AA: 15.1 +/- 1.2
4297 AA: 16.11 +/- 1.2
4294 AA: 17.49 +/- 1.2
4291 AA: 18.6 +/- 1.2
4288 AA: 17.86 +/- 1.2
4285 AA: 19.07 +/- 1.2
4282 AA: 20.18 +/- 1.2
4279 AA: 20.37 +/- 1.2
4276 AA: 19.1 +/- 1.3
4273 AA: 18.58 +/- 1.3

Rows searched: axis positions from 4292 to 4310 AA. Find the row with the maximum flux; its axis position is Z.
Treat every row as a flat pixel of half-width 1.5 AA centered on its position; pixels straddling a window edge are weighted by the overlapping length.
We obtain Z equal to 4294 AA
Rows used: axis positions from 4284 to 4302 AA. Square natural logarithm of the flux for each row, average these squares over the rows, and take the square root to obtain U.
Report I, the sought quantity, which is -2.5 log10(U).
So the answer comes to -1.14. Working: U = 2.85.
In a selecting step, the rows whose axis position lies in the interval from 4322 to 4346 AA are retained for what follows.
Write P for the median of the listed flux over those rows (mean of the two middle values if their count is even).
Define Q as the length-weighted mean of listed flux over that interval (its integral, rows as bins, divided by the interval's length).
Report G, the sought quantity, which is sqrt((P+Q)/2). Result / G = 4.13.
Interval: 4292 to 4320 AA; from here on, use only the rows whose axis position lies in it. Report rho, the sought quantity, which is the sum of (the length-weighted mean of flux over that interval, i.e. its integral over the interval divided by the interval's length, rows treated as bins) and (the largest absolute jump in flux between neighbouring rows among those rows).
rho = 22.1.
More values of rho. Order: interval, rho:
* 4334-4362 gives 19.8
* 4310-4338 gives 21.9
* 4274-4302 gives 19.6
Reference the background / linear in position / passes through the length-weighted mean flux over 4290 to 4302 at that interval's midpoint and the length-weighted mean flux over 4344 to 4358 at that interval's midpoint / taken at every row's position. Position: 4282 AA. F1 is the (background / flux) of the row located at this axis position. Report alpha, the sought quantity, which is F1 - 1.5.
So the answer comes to -0.69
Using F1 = 0.81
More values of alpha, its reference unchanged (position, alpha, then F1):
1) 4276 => -0.65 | 0.85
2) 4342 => -0.25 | 1.25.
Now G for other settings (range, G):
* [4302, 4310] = 3.94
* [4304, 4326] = 4.37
